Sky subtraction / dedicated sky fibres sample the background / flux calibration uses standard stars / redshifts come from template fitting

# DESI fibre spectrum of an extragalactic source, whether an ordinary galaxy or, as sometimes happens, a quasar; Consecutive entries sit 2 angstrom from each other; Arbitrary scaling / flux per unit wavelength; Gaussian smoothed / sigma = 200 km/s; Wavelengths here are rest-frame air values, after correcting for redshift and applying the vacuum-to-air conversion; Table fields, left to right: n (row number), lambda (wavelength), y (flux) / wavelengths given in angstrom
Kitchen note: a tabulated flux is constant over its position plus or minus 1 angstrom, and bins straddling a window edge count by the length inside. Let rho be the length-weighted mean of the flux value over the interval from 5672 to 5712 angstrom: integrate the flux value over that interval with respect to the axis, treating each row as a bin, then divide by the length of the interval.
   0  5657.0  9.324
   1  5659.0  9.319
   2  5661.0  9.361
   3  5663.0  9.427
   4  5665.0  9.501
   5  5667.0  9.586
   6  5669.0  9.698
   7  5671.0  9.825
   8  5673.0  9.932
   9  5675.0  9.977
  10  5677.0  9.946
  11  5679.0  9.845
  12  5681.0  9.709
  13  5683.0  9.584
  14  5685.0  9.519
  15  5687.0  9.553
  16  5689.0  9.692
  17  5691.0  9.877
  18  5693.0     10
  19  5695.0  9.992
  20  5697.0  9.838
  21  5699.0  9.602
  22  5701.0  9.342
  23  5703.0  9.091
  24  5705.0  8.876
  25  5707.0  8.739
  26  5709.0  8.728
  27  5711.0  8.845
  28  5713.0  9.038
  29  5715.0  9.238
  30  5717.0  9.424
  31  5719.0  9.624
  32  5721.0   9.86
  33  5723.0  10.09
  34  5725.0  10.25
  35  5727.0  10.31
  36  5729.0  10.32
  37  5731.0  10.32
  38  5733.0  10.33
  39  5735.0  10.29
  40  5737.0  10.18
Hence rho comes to 9.53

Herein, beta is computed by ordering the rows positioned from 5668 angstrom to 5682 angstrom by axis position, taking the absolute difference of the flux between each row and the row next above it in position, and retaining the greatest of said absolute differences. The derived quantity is 0.136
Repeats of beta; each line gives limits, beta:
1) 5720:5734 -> 0.230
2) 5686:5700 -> 0.236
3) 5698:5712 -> 0.260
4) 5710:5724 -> 0.236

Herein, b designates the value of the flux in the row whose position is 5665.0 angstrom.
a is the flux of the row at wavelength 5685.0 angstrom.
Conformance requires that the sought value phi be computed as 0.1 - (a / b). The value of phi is -0.902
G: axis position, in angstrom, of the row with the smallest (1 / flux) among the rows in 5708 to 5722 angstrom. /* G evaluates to 5721.0 angstrom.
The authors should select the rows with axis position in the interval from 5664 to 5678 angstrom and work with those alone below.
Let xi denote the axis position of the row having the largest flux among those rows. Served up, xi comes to 5675.0 angstrom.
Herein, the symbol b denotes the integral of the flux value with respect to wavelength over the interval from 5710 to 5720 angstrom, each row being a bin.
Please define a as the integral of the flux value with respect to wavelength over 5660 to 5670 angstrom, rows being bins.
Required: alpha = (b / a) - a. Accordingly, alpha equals -94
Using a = 95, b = 92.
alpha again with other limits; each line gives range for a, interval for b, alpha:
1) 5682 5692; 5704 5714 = -96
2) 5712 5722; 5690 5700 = -93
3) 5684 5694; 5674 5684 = -96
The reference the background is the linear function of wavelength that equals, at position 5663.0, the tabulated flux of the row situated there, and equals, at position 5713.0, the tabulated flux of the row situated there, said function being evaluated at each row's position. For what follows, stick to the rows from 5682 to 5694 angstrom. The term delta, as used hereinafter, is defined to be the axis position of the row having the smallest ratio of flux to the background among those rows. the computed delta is 5685.0 angstrom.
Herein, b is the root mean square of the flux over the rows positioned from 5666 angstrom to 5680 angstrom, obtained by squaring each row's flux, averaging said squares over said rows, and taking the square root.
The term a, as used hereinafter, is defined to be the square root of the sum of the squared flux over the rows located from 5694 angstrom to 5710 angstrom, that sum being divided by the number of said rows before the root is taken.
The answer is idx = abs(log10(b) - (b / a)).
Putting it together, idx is 0.066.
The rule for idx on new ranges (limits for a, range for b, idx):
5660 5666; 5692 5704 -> 0.039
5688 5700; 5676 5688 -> 0.001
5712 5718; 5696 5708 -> 0.036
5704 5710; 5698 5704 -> 0.094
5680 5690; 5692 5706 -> 0.013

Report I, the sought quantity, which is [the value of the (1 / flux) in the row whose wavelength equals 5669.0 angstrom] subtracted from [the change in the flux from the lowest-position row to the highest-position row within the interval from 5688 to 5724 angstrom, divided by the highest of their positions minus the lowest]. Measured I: -0.091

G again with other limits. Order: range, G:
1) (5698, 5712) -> 5699.0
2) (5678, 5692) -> 5691.0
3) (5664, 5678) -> 5675.0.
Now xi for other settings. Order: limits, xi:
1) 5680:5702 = 5693.0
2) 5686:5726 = 5725.0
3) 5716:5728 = 5727.0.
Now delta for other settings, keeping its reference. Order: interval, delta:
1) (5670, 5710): 5707.0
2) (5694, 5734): 5707.0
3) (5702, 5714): 5707.0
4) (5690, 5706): 5705.0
